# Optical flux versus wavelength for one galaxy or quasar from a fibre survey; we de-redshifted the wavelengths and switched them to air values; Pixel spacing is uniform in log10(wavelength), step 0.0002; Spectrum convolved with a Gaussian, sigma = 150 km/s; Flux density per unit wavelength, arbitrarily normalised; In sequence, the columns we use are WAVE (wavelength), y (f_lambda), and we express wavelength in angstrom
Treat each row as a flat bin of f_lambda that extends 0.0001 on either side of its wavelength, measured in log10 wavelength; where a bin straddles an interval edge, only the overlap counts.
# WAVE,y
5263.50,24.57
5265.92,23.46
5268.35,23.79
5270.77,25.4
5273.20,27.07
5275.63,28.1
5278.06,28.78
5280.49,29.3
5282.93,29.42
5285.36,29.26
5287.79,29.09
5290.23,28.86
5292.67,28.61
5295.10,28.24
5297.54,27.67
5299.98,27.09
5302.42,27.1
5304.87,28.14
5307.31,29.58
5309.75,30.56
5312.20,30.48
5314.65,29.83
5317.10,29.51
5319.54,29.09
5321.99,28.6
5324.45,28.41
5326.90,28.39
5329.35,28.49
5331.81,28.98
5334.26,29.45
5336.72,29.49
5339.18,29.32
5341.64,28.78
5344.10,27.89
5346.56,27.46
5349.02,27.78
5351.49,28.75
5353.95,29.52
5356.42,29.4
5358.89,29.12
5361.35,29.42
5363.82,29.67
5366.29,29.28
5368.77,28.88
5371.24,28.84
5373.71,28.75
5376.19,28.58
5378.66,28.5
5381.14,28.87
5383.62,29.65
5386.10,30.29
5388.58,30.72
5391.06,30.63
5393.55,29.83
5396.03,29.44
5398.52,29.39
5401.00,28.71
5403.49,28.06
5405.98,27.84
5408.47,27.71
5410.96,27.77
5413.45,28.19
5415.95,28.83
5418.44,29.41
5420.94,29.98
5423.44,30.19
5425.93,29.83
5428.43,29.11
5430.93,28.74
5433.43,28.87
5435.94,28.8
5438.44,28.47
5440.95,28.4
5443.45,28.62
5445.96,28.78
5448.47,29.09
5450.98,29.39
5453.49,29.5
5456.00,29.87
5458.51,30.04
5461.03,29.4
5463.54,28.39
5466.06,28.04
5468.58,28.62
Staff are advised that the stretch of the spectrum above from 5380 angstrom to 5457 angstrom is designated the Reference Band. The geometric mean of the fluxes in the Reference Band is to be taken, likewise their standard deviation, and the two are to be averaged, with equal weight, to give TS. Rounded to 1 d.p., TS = 15.0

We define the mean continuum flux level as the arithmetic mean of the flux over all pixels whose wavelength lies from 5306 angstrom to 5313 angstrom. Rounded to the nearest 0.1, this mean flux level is 30.2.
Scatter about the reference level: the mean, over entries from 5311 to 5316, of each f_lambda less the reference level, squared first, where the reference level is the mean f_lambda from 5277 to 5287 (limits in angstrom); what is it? 1.0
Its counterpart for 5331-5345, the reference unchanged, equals 0.3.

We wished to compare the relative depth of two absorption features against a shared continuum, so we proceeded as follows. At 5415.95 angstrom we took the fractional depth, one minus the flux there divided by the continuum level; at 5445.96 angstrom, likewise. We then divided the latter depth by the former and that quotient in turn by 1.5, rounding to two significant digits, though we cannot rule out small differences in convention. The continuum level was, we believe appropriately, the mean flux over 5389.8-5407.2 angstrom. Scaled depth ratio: 0.78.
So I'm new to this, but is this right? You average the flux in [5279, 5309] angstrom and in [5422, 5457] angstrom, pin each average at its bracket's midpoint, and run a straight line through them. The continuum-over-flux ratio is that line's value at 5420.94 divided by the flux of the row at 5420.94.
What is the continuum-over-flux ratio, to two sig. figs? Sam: 0.97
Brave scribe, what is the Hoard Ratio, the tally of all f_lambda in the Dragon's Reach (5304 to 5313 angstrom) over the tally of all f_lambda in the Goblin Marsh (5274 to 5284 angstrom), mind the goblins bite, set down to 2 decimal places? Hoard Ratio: 1.03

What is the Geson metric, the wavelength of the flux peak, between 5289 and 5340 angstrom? 5309.75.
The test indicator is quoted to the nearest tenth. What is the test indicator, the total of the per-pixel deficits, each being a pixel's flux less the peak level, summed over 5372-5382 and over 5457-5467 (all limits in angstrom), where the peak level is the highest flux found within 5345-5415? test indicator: -15.2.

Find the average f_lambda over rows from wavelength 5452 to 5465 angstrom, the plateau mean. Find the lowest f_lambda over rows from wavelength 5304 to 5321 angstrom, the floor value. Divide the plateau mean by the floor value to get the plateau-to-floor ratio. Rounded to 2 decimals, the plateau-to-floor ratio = 1.05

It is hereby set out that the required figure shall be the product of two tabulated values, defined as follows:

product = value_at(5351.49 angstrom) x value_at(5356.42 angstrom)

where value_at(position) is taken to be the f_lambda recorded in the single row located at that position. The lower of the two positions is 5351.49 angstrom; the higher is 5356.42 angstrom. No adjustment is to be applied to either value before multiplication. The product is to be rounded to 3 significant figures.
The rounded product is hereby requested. 845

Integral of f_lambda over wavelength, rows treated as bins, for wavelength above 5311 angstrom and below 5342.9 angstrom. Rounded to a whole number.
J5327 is 929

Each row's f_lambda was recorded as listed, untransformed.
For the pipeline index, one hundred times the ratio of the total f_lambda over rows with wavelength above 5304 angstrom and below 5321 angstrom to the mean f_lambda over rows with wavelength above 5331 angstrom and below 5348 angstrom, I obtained 720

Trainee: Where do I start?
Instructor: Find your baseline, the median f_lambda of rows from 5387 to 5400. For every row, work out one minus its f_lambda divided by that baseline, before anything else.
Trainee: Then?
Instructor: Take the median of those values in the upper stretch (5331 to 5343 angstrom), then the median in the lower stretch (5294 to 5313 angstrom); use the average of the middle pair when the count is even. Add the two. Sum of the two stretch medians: 0.072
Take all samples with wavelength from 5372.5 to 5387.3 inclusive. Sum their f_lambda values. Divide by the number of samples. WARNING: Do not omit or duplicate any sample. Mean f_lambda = 29.1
